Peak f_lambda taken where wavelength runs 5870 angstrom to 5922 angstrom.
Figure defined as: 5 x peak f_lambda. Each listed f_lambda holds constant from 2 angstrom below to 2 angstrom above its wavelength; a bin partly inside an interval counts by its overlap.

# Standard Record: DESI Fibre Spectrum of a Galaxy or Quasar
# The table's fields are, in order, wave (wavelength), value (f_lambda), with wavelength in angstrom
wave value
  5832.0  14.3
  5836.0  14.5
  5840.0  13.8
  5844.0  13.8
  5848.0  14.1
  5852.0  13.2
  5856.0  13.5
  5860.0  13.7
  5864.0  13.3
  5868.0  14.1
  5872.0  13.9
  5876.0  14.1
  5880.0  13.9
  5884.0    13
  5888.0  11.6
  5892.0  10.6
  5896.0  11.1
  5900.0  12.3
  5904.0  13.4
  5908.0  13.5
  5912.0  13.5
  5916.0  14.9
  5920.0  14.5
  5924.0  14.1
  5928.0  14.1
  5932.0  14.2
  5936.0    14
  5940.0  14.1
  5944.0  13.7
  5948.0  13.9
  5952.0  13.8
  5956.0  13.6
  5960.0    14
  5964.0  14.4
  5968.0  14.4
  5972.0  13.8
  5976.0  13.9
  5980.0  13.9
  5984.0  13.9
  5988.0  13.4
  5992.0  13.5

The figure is 74.5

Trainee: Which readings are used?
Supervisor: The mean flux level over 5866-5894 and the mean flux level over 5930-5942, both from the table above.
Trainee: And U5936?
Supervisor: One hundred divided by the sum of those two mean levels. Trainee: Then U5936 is 3.69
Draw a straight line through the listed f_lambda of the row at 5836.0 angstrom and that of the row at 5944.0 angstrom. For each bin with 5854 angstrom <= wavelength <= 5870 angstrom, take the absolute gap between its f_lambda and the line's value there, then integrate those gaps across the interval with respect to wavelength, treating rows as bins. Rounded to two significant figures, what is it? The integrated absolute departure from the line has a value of 11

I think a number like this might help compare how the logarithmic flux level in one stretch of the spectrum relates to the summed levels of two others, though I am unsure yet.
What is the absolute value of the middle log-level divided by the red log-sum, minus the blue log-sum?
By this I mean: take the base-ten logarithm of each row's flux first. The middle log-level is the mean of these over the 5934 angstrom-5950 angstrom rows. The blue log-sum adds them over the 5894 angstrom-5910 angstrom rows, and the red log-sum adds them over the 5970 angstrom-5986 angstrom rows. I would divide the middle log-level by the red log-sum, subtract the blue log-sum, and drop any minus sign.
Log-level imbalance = 4.14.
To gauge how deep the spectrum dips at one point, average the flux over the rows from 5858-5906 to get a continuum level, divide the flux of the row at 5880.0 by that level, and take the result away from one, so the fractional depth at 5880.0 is -0.08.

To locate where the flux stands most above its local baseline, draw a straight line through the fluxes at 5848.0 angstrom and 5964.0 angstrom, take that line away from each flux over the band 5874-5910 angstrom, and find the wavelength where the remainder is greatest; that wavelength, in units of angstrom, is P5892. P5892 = 5876.0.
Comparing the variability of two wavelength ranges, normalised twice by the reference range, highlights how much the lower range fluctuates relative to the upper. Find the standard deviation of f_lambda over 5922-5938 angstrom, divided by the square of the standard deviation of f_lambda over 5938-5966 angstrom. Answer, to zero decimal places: 1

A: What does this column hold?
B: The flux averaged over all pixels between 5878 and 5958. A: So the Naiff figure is 13.4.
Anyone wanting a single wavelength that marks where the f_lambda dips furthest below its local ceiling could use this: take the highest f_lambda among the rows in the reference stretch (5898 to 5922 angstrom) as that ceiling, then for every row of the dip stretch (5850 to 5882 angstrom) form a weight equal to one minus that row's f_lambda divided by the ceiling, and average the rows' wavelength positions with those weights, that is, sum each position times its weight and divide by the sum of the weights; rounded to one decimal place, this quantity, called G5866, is 5864.0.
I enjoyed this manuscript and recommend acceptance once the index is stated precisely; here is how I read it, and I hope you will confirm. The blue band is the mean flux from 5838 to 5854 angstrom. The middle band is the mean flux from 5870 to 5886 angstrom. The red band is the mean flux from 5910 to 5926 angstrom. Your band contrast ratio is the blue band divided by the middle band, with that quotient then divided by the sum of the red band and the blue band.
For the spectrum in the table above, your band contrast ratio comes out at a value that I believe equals 0.036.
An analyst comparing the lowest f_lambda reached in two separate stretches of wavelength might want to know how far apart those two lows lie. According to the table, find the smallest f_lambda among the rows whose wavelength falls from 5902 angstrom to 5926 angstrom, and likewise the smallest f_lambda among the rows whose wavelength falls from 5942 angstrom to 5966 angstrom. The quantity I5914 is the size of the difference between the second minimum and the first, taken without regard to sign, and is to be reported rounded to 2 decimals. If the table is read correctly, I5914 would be 0.20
